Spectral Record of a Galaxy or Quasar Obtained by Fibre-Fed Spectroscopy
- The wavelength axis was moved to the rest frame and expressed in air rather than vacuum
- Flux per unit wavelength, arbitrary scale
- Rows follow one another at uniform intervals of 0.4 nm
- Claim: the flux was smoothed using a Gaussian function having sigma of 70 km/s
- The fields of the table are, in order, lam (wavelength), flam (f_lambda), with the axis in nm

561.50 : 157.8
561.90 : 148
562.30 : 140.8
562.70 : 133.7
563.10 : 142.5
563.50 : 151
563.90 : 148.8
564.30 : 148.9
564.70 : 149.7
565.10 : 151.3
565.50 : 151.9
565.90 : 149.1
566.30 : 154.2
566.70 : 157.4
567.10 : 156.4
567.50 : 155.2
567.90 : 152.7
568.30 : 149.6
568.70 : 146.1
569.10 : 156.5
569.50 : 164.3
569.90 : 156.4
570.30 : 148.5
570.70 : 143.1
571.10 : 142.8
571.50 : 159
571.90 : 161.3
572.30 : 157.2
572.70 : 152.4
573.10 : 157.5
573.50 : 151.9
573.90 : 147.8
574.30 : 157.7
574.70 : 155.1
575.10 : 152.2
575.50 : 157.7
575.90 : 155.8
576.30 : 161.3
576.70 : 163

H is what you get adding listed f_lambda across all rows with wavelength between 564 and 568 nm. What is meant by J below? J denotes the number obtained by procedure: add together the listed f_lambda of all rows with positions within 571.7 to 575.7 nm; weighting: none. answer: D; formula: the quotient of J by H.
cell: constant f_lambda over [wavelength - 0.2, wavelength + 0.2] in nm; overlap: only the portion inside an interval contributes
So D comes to 1.02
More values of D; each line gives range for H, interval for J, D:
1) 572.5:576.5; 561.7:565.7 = 0.95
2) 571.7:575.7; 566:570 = 1.00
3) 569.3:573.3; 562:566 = 0.95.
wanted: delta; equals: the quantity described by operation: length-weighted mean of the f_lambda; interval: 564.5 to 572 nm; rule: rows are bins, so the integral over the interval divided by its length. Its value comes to 152.8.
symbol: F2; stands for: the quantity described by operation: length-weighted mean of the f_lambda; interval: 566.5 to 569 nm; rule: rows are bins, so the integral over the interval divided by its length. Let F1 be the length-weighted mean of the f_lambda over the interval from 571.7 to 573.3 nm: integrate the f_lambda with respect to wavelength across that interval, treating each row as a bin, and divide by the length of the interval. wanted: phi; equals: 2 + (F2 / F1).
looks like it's 2.97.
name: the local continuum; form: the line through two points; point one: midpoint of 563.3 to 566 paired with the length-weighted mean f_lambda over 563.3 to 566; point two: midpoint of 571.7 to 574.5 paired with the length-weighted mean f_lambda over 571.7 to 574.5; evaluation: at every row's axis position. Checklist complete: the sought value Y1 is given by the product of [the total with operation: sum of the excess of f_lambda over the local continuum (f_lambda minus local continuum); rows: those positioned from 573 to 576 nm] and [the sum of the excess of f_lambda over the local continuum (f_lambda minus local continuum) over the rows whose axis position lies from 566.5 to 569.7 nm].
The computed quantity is -246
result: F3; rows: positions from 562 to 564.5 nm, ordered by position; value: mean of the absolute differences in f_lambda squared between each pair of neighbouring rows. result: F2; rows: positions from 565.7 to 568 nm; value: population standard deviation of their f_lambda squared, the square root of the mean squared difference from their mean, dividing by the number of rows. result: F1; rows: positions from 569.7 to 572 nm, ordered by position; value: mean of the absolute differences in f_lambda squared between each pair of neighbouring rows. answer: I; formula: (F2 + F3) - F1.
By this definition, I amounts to 407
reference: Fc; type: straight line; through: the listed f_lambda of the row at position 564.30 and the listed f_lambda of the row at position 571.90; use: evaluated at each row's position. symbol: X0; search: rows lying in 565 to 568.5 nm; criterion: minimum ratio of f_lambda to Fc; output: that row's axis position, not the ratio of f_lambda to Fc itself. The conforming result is 568.30 nm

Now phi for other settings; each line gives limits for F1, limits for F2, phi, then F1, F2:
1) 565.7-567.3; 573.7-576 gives 3.00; 154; 154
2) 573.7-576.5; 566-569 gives 2.99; 155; 153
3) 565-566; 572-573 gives 3.03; 151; 156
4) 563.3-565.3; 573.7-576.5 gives 3.04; 150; 155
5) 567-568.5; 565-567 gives 3.00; 153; 153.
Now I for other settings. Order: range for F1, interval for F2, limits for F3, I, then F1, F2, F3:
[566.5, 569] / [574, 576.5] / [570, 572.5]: 1908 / 686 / 875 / 1718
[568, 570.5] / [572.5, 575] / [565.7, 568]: -464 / 2325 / 1061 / 800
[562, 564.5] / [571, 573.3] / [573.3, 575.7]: 1866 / 1513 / 1846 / 1532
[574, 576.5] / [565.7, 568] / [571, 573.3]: 1683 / 1150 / 833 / 2000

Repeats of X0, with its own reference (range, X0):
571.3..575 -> 573.90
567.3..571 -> 570.70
